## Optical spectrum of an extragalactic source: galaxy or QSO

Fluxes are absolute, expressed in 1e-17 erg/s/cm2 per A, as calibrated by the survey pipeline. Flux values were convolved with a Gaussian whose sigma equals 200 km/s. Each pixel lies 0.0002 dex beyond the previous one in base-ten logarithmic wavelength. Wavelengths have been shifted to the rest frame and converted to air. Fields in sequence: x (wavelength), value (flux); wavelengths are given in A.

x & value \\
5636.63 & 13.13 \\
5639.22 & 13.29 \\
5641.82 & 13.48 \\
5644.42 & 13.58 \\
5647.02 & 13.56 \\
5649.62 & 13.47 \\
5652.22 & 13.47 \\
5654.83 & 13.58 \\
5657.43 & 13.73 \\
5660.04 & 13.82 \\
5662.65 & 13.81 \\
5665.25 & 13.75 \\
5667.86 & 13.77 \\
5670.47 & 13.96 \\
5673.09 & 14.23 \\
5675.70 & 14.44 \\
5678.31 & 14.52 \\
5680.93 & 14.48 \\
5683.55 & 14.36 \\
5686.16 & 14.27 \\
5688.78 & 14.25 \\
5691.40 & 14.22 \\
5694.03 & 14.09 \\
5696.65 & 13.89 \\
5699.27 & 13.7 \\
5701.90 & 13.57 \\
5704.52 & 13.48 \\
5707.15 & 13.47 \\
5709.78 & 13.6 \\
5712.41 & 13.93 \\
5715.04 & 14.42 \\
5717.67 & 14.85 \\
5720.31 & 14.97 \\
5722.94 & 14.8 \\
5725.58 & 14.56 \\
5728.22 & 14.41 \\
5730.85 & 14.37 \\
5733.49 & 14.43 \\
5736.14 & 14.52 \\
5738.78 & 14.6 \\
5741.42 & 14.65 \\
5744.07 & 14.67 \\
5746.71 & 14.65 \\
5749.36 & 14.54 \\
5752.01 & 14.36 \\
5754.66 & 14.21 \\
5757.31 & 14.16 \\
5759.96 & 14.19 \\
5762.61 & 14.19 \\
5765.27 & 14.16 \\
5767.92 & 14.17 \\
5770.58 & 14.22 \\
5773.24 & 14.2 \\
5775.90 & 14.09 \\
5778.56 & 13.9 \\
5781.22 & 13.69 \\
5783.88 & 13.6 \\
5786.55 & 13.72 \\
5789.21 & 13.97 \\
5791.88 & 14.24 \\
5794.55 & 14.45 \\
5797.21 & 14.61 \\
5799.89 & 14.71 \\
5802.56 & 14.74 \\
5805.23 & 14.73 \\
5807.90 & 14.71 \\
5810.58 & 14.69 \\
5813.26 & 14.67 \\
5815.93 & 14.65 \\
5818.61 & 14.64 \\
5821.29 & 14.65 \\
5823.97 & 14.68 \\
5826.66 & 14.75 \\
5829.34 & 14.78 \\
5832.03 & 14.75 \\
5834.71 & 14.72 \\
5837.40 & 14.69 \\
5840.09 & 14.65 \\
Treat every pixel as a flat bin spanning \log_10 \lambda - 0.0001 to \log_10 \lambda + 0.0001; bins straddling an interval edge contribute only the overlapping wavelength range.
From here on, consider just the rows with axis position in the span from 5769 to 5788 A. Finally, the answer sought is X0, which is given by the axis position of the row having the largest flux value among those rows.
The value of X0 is 5770.58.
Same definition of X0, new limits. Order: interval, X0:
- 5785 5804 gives 5802.56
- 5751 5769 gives 5752.01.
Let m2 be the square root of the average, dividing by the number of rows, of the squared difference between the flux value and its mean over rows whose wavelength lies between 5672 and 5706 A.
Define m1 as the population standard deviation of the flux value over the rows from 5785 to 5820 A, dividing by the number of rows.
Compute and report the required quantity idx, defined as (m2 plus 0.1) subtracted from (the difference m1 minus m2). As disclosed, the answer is -0.46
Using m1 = 0.31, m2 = 0.33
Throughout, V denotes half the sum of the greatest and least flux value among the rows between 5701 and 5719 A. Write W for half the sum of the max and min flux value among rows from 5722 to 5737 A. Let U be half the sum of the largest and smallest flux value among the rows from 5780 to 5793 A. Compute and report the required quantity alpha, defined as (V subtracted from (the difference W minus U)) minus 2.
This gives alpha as -15.5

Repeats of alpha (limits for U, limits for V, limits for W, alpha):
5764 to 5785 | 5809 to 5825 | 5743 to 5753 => -16.1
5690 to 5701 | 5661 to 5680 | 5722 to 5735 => -15.5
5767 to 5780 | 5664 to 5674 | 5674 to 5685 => -15.6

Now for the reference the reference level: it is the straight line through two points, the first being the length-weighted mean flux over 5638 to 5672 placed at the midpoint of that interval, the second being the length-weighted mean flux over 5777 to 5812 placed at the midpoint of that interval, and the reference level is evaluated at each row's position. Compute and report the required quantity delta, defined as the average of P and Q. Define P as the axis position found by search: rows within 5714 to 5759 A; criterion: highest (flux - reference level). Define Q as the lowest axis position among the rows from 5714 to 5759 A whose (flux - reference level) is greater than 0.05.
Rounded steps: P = 5720.31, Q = 5715.04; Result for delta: 5717.7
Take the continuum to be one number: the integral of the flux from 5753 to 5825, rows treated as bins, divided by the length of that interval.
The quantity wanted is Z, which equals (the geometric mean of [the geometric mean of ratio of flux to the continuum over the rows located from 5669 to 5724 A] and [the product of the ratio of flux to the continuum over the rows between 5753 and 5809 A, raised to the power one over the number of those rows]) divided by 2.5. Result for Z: 0.396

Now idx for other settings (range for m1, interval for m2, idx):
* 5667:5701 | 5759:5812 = -0.55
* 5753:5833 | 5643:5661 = 0.01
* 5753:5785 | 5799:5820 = 0.04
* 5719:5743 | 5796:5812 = 0.00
